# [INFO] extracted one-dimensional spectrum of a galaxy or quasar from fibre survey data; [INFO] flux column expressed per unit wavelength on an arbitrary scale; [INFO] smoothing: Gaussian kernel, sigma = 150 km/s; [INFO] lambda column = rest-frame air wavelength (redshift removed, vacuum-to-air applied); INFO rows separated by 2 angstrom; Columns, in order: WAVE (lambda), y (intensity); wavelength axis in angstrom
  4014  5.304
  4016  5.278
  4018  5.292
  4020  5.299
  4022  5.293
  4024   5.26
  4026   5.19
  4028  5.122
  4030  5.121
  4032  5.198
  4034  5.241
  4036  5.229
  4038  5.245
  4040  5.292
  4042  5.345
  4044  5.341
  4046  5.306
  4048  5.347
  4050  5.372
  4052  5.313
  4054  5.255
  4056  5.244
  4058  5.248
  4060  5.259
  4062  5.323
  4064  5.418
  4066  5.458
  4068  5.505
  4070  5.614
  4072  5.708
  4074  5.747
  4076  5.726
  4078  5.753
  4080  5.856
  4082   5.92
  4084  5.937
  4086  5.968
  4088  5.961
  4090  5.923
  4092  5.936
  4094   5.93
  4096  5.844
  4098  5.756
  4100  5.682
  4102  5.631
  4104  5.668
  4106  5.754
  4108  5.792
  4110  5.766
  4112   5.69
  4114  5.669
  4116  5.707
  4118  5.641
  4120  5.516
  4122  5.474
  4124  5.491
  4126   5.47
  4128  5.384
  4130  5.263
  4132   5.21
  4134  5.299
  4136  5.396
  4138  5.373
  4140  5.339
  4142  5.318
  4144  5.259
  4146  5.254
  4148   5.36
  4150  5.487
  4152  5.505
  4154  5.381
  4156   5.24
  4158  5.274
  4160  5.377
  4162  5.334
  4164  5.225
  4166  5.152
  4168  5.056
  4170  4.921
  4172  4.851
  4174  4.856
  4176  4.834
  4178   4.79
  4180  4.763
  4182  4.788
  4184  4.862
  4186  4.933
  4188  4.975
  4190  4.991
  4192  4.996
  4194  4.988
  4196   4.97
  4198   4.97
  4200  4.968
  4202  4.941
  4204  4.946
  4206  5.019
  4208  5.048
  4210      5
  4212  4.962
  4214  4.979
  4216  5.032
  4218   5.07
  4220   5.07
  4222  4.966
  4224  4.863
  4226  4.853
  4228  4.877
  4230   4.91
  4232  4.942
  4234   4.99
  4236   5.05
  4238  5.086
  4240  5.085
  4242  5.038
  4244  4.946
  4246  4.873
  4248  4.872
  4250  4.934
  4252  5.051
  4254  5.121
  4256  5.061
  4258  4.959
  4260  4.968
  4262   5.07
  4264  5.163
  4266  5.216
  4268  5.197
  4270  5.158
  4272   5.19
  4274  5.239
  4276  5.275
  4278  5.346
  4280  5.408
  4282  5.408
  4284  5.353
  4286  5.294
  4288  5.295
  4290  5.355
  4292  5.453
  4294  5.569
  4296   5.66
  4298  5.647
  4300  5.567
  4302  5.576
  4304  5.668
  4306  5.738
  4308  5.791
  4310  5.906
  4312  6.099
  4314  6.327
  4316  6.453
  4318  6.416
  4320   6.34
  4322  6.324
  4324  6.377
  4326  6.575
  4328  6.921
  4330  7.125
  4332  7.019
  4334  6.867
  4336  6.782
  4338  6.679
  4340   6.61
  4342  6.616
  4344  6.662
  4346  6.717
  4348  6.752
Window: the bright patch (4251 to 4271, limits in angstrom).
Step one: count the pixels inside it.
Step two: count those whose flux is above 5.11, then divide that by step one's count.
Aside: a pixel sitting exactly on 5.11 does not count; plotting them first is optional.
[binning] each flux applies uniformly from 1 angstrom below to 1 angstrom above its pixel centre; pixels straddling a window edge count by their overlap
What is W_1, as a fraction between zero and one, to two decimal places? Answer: 0.50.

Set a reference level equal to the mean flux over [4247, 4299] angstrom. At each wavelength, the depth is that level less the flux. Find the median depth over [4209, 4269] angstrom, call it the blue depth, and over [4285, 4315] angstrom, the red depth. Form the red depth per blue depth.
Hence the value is -1.7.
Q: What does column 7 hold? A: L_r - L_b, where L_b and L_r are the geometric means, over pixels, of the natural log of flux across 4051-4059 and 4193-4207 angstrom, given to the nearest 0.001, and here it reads -0.057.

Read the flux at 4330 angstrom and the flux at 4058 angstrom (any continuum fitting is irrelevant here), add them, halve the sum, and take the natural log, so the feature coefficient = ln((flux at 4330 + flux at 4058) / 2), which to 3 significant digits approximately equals 1.82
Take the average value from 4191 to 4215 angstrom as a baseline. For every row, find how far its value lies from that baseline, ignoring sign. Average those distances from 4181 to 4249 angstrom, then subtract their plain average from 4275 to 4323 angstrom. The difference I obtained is -0.7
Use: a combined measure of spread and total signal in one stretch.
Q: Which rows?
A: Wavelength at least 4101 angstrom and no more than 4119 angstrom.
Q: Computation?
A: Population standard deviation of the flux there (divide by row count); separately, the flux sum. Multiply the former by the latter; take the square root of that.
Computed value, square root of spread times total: 1.7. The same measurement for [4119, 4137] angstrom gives 2.2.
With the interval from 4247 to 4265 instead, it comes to 2.0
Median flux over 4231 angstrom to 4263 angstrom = 5.0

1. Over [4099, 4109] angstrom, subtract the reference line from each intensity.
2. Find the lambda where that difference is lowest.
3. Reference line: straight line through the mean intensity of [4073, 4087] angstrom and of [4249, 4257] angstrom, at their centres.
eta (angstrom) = 4102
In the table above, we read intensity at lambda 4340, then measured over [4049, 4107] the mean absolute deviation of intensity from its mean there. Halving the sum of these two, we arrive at 3.4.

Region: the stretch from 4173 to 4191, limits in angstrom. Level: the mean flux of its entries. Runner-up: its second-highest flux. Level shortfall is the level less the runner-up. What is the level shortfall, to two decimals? -0.11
